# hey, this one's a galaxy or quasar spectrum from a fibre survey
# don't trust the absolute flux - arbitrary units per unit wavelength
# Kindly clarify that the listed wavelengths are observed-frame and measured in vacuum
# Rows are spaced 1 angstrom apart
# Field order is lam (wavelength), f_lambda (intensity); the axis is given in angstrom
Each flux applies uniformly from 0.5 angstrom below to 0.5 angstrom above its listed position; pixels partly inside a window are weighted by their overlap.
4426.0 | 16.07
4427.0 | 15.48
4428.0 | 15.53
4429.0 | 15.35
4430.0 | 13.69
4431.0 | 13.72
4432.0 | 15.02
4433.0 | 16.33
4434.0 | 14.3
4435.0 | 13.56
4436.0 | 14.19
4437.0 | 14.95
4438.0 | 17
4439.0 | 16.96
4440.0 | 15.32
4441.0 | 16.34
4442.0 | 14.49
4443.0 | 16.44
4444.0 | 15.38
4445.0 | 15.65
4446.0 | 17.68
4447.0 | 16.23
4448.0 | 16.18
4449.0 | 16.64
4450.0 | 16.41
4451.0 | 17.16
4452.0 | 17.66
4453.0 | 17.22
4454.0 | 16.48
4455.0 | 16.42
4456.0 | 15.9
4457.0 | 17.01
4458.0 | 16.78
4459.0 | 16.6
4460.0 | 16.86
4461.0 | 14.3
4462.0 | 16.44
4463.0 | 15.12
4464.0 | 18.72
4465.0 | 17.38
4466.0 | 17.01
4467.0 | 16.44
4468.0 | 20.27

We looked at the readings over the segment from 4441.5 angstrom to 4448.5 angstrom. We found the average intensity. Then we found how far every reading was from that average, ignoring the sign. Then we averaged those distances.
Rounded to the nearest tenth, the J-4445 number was 0.7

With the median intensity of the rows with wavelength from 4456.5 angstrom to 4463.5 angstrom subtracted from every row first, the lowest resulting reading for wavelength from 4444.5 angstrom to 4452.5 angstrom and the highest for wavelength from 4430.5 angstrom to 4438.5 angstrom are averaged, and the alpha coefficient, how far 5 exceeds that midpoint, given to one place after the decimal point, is 5.3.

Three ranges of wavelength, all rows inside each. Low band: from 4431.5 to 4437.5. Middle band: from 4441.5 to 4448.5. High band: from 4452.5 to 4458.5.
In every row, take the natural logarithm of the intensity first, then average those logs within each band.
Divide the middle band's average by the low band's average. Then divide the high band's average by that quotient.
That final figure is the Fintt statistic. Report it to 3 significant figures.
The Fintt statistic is 2.73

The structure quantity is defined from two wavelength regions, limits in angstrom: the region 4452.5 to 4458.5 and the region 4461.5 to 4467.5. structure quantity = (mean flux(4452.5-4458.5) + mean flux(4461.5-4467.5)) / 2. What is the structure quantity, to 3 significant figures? 16.7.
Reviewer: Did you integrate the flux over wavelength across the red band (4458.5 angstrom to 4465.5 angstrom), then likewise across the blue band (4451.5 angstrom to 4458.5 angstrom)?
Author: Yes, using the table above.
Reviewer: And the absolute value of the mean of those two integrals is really 116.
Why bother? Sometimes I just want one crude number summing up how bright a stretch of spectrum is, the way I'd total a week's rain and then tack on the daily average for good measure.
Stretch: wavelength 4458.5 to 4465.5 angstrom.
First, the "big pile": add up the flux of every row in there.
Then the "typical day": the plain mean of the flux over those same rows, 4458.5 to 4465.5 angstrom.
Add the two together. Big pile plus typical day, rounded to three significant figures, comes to 132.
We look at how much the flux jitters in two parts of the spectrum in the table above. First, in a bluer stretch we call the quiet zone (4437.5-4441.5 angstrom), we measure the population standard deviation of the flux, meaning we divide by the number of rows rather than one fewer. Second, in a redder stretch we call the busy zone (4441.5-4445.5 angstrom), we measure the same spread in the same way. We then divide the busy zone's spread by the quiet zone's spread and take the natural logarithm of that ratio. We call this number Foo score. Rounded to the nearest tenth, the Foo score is 0.0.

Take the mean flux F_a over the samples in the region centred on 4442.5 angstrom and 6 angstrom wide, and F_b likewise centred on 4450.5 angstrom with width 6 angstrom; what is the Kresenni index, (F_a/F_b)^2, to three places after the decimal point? 0.855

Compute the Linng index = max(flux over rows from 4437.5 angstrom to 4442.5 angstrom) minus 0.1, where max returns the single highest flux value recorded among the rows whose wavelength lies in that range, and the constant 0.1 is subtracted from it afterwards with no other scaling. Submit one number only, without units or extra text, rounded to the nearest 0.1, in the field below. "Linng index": 16.9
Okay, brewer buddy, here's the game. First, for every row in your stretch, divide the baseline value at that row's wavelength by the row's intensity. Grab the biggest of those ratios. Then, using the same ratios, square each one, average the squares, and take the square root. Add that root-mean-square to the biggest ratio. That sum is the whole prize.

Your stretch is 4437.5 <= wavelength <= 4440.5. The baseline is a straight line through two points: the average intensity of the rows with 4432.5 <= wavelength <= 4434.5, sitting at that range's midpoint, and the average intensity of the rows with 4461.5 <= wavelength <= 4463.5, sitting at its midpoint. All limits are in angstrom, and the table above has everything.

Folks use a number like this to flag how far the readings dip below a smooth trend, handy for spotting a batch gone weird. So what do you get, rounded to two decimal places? 1.95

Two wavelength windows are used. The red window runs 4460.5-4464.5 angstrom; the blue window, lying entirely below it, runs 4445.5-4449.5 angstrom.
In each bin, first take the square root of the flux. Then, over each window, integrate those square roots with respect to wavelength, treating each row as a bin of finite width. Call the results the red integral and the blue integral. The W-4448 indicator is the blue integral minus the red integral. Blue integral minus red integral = 0.28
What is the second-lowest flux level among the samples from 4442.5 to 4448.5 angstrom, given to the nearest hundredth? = 15.65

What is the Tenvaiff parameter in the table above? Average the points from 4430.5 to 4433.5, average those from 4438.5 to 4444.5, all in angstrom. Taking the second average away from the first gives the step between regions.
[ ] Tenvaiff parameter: -0.8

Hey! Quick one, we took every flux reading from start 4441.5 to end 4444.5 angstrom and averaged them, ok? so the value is 15.4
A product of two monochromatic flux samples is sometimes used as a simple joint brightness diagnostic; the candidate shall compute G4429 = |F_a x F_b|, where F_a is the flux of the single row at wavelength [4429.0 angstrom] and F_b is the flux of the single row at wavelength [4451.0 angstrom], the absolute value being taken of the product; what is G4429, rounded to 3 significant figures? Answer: 263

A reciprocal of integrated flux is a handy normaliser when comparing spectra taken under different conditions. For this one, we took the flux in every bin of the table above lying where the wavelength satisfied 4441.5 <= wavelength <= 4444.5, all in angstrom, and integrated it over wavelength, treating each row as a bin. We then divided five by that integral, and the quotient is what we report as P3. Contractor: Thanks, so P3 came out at 0.108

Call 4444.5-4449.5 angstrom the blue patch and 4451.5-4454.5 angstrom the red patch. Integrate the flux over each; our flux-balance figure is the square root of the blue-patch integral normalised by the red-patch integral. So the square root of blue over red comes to 1.3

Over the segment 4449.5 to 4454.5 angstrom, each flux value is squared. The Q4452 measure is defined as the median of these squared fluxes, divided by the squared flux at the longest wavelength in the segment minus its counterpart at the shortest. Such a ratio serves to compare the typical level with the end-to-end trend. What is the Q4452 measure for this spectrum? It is 128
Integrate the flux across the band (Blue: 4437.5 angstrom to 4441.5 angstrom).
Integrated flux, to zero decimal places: 66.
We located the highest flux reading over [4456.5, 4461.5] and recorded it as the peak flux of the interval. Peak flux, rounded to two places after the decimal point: 17.01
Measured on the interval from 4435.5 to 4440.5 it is 17.00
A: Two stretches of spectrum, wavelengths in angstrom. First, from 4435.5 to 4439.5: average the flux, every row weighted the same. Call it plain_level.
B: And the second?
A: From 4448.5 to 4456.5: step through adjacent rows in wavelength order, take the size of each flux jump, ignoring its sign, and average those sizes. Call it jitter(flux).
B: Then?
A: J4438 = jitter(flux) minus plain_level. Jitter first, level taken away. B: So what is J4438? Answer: -15.3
